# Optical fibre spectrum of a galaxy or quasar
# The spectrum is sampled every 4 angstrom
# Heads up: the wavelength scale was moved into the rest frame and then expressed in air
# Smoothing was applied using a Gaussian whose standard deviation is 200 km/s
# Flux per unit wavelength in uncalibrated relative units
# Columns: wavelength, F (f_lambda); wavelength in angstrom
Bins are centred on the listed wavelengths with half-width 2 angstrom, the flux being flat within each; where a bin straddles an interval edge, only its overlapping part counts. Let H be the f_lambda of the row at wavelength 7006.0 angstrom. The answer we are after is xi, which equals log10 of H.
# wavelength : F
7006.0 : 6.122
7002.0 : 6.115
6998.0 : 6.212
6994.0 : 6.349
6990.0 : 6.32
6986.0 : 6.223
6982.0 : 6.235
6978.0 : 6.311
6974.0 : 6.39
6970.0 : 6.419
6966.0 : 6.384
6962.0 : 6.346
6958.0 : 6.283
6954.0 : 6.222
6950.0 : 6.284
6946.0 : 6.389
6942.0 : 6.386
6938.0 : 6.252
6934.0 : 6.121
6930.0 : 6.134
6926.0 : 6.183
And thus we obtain 0.787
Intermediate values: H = 6.122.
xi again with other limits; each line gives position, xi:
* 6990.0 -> 0.801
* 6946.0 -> 0.805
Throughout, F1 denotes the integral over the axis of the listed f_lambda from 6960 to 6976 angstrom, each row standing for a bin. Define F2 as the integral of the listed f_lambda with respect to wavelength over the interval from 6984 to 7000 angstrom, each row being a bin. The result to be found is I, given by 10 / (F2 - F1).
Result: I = -6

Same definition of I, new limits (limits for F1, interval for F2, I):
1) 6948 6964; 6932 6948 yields 192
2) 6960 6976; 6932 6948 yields -6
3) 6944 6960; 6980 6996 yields -49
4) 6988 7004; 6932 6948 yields 16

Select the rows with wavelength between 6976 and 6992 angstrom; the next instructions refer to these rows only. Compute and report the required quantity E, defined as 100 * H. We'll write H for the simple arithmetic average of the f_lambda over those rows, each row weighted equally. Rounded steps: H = 6.27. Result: 627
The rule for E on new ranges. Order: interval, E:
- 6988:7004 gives 625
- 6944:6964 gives 630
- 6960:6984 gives 635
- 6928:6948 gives 626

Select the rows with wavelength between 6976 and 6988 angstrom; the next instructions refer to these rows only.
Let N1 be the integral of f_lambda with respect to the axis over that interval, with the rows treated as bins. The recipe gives 75.1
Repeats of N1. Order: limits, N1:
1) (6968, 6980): 76.5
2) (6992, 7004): 74.7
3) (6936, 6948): 76.1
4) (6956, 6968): 76.1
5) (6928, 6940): 74.0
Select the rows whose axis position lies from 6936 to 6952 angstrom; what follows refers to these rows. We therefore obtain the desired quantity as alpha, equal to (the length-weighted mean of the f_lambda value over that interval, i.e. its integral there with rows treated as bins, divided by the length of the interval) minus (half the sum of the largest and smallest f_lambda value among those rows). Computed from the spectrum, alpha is 0.007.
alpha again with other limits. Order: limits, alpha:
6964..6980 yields 0.011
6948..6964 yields 0.000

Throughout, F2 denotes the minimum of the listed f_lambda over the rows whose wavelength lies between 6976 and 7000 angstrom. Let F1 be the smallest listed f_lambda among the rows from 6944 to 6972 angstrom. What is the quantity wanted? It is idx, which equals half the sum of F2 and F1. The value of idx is 6.22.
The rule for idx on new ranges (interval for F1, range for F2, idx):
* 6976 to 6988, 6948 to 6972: 6.22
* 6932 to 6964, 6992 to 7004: 6.12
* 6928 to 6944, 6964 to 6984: 6.18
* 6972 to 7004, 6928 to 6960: 6.12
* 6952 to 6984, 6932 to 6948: 6.17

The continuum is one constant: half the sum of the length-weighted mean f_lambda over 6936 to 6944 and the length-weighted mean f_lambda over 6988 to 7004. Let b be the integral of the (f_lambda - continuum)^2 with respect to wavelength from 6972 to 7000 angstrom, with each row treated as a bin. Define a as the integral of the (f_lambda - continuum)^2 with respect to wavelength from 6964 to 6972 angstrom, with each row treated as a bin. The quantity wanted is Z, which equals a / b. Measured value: 0.98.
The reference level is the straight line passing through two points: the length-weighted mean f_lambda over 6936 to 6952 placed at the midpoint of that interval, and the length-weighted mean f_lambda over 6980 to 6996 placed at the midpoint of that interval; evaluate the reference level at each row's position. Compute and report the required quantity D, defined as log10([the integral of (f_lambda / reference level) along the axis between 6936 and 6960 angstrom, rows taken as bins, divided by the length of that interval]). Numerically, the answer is -0.0014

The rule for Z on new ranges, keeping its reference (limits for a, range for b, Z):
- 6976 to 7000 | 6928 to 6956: 0.23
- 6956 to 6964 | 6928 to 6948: 0.05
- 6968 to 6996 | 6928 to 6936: 0.85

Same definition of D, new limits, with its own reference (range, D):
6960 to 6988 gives 0.0023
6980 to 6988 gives -0.0040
